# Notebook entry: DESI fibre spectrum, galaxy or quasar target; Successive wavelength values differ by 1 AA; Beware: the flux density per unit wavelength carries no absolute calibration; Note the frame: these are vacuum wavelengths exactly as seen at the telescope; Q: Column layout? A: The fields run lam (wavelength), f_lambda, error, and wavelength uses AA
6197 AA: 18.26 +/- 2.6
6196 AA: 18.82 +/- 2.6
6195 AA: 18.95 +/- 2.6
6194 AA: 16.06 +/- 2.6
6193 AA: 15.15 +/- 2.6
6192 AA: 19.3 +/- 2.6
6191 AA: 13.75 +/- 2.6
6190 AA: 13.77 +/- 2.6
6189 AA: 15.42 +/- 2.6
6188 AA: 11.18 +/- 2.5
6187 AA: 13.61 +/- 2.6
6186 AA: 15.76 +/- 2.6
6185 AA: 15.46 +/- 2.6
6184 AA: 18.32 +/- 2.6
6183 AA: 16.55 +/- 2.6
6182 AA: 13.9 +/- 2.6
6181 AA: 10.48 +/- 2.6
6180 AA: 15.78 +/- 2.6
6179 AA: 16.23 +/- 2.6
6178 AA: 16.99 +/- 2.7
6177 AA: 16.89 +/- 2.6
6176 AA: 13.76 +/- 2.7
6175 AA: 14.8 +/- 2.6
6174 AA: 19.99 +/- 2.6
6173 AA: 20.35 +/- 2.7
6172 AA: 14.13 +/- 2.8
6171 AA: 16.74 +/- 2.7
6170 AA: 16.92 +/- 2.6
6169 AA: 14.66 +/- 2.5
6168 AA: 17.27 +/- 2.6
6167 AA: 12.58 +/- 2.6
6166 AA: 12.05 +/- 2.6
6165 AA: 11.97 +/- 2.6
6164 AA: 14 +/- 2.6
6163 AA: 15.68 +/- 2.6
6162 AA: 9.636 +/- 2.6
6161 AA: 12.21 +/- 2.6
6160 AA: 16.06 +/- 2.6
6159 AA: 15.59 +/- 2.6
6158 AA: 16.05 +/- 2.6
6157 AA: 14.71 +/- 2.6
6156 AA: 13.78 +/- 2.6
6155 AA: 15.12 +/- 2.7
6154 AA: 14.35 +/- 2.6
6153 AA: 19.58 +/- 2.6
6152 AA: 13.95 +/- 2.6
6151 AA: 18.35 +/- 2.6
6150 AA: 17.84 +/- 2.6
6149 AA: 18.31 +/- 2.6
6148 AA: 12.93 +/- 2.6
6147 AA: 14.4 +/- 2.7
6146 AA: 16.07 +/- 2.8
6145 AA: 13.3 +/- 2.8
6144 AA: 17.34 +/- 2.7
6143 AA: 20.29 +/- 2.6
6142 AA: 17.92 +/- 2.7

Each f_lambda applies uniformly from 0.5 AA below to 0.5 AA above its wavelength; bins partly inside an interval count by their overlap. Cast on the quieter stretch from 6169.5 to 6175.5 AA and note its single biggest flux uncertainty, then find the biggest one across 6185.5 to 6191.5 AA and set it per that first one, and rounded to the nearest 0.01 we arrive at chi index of 0.93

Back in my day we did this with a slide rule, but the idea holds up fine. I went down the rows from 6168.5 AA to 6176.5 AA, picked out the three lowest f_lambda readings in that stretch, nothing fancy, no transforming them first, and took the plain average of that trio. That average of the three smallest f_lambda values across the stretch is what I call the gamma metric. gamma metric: 14.2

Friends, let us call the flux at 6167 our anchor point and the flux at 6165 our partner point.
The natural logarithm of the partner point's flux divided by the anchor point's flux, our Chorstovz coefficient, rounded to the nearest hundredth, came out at -0.05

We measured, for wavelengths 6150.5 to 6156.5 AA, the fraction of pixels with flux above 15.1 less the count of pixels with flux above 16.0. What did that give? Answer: -1.5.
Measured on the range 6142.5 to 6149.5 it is -3.4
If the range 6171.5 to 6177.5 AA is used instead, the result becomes -2.5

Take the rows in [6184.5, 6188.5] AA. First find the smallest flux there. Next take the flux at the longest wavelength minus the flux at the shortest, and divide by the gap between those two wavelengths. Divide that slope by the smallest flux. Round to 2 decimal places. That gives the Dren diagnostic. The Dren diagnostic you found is -0.13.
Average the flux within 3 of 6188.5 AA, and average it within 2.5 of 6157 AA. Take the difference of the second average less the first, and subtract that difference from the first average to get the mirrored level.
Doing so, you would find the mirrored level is 12.8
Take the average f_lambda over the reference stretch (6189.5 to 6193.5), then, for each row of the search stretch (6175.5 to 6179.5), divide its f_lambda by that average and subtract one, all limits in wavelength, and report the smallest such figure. -0.112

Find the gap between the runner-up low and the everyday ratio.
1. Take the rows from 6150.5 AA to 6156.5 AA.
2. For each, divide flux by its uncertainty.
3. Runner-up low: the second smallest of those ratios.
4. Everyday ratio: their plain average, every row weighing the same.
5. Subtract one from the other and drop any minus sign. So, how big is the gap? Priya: 0.70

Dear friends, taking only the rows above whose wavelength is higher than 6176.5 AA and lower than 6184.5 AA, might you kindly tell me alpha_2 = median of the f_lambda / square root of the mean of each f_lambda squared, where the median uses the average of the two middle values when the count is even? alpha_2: 1.037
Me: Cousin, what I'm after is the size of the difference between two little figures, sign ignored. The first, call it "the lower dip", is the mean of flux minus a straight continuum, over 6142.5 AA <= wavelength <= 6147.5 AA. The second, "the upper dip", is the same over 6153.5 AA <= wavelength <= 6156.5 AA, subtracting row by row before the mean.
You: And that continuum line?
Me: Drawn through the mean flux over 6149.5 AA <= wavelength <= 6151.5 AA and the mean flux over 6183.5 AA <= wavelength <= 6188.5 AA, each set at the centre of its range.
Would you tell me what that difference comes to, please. 0.95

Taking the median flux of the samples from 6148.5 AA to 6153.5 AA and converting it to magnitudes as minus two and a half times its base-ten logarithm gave -3.16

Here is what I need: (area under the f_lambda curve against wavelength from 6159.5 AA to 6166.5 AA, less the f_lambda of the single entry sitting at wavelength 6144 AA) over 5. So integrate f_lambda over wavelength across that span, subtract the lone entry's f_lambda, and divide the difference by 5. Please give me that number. 15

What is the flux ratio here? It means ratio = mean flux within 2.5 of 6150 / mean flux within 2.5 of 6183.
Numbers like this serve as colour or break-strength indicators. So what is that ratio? 1.09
